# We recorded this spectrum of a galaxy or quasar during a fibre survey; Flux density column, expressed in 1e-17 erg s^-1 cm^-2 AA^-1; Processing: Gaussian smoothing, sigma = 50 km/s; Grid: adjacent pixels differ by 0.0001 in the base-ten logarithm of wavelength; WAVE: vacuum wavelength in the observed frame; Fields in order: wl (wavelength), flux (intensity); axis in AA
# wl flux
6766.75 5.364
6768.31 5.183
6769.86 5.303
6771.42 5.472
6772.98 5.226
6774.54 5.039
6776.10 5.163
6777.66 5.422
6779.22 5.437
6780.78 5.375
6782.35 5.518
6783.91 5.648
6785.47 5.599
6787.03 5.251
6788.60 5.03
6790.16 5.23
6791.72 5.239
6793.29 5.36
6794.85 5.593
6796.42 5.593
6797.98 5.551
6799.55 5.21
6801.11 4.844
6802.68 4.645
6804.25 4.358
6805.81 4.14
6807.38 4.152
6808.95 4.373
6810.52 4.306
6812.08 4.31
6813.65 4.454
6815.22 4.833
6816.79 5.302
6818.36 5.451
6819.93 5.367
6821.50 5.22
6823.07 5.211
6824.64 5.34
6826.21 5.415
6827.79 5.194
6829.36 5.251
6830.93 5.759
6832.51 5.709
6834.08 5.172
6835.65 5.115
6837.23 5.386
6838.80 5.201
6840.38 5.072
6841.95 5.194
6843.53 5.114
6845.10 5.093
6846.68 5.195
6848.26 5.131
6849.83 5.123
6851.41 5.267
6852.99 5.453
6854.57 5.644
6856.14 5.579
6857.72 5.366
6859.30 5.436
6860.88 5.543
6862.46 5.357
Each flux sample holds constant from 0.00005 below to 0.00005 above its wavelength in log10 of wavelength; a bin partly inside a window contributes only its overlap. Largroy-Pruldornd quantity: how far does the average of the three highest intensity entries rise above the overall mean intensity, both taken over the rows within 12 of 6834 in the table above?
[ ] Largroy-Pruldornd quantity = 0.35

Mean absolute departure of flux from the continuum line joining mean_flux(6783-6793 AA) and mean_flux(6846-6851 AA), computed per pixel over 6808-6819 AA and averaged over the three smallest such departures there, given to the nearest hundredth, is 0.23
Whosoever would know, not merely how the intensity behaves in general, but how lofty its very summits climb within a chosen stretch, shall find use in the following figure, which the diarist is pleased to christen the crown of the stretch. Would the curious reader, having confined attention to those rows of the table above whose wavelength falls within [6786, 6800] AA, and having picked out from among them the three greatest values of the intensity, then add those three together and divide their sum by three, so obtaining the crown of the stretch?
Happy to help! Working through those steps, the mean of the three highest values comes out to 5.58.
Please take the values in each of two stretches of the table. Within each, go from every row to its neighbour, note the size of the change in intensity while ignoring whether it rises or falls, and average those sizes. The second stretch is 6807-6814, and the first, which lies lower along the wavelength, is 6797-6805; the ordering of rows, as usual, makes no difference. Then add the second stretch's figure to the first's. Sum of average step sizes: 0.41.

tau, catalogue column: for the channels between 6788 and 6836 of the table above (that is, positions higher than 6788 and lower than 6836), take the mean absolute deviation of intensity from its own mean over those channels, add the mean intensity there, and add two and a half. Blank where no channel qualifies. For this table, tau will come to 7.95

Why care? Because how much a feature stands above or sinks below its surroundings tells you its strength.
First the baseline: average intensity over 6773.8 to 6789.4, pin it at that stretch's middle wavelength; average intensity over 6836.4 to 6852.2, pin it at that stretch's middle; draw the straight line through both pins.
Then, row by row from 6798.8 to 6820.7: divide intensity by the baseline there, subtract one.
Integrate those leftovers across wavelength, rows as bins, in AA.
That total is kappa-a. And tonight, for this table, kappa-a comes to -2.4 AA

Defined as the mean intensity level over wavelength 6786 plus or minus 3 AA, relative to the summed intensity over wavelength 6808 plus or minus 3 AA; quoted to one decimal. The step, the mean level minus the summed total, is -11.6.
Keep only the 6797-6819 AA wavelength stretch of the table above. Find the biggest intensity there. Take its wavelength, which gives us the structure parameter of 6797.98 AA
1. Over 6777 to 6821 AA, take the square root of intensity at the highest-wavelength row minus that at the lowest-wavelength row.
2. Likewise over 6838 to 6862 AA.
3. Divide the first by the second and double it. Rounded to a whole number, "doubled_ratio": 0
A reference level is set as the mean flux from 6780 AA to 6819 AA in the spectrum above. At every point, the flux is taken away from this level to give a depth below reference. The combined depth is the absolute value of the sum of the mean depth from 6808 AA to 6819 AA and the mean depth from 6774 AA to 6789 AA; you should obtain 0.04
